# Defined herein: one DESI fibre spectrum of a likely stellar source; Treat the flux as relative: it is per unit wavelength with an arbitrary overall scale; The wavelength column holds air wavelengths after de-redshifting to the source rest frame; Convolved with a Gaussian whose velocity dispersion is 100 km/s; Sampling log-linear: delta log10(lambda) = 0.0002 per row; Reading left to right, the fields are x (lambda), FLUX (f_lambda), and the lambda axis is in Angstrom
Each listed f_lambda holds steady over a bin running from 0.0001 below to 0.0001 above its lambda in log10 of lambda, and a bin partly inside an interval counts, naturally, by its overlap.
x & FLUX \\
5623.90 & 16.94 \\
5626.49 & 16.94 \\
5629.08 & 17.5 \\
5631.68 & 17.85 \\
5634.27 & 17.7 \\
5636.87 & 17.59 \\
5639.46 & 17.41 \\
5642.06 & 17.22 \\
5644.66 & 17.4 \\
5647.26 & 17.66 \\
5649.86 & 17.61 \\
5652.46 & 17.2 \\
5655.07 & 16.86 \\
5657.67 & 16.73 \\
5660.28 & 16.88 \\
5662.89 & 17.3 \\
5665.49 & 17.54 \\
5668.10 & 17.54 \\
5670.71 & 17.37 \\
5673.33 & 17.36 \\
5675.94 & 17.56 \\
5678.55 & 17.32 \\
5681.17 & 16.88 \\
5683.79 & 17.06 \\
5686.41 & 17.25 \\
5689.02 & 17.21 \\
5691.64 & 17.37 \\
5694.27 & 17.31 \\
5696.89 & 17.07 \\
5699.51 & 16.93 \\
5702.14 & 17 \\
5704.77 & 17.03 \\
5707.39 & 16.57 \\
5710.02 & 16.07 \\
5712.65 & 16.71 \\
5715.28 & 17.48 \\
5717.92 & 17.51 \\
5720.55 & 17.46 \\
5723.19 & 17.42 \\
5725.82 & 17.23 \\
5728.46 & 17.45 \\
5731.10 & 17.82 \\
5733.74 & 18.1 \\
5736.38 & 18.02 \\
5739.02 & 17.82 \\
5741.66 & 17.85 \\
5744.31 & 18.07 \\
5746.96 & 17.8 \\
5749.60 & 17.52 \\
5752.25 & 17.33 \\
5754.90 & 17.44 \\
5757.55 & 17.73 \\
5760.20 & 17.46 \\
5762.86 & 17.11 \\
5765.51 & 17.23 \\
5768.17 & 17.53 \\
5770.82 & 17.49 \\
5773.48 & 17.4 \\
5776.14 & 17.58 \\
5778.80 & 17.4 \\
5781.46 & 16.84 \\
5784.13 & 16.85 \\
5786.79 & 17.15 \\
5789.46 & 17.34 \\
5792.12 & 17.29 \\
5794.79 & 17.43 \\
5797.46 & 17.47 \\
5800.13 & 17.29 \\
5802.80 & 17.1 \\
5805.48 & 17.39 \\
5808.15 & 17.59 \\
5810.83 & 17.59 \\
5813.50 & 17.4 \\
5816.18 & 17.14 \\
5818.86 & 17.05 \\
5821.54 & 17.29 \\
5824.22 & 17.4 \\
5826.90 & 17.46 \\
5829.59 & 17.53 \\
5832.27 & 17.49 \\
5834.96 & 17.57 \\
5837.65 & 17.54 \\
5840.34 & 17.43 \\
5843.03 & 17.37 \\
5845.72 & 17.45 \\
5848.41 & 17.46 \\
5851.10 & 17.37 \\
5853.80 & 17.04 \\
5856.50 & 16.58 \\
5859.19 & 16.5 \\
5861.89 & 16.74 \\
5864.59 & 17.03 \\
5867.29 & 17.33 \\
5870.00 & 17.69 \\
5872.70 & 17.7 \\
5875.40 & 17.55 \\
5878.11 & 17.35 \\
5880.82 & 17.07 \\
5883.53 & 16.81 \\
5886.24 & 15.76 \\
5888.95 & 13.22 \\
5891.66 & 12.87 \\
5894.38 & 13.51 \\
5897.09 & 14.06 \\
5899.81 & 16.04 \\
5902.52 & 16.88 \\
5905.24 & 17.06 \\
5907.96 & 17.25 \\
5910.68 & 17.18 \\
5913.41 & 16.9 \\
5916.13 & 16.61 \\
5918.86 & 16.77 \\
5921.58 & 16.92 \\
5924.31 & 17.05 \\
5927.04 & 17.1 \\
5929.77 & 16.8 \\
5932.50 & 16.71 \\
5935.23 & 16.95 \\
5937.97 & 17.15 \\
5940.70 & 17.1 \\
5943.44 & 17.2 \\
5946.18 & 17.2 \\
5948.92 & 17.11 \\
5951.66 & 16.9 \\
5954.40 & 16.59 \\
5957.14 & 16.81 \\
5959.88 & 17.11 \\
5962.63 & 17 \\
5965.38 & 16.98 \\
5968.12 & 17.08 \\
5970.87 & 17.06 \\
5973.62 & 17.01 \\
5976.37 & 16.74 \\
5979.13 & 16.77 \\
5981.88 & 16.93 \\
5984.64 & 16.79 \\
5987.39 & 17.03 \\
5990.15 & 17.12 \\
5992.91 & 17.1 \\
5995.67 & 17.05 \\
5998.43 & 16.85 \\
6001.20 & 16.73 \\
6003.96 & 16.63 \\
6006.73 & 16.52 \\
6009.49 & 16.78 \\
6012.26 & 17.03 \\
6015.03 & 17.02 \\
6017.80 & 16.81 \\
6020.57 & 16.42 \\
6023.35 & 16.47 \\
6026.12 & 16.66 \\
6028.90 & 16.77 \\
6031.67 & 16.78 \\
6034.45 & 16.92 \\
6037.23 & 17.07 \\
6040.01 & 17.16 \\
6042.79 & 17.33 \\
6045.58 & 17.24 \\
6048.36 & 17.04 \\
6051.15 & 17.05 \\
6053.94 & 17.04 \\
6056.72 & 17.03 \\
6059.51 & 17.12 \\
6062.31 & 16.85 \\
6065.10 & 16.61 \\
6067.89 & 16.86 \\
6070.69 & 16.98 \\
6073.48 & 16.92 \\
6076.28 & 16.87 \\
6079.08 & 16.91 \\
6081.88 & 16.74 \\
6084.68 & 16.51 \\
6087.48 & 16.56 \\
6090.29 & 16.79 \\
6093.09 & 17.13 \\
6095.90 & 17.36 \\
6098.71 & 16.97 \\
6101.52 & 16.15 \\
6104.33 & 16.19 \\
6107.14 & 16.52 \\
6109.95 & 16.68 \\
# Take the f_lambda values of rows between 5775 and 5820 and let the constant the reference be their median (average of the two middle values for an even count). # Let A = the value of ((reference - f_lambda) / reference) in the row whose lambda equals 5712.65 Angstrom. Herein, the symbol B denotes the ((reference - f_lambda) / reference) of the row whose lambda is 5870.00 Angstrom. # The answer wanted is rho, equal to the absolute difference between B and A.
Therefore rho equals 0.057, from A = 0.036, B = -0.02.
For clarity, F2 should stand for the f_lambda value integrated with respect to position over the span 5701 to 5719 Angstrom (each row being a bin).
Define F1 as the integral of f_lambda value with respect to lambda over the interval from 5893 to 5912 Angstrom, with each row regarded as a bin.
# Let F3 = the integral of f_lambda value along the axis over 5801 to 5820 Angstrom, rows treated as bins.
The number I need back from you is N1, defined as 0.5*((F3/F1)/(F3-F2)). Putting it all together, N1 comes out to 0.02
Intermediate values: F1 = 304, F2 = 304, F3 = 329.1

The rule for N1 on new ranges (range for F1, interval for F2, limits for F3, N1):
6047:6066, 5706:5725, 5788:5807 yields 0.09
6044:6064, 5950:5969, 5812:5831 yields 0.06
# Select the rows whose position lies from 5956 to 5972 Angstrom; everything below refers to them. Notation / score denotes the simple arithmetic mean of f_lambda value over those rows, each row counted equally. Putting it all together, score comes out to 17.0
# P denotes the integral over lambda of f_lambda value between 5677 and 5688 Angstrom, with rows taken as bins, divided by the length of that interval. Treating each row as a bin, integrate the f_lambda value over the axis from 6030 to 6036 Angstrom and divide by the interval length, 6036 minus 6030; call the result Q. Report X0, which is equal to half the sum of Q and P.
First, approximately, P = 17.1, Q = 16.9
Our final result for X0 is 17.0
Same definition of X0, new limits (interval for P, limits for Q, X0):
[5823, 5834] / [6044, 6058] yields 17.3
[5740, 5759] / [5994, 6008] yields 17.2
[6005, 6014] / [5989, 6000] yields 16.9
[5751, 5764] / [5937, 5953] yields 17.3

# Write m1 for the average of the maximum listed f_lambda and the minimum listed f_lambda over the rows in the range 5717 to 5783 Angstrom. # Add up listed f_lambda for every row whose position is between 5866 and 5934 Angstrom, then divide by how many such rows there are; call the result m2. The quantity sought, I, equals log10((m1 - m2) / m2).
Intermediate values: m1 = 17.5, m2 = 16.4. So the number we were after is -1.2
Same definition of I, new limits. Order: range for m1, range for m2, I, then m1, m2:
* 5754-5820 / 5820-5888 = -2.4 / 17.3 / 17.2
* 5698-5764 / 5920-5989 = -2.1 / 17.1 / 17.0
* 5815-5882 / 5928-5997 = -2.1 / 17.1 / 17.0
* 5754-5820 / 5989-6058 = -1.6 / 17.3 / 16.9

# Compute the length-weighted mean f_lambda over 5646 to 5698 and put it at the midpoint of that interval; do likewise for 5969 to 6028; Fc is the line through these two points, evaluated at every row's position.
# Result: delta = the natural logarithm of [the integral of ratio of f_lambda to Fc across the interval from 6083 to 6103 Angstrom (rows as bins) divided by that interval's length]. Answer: 0.004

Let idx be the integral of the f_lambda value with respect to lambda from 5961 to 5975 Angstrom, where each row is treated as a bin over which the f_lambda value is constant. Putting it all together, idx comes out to 238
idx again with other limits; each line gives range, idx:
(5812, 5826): 242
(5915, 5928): 220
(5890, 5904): 205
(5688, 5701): 223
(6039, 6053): 240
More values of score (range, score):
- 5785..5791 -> 17.2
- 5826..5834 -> 17.5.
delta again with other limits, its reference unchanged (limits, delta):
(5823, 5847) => 0.025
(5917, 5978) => 0.004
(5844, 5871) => 0.006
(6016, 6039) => -0.003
